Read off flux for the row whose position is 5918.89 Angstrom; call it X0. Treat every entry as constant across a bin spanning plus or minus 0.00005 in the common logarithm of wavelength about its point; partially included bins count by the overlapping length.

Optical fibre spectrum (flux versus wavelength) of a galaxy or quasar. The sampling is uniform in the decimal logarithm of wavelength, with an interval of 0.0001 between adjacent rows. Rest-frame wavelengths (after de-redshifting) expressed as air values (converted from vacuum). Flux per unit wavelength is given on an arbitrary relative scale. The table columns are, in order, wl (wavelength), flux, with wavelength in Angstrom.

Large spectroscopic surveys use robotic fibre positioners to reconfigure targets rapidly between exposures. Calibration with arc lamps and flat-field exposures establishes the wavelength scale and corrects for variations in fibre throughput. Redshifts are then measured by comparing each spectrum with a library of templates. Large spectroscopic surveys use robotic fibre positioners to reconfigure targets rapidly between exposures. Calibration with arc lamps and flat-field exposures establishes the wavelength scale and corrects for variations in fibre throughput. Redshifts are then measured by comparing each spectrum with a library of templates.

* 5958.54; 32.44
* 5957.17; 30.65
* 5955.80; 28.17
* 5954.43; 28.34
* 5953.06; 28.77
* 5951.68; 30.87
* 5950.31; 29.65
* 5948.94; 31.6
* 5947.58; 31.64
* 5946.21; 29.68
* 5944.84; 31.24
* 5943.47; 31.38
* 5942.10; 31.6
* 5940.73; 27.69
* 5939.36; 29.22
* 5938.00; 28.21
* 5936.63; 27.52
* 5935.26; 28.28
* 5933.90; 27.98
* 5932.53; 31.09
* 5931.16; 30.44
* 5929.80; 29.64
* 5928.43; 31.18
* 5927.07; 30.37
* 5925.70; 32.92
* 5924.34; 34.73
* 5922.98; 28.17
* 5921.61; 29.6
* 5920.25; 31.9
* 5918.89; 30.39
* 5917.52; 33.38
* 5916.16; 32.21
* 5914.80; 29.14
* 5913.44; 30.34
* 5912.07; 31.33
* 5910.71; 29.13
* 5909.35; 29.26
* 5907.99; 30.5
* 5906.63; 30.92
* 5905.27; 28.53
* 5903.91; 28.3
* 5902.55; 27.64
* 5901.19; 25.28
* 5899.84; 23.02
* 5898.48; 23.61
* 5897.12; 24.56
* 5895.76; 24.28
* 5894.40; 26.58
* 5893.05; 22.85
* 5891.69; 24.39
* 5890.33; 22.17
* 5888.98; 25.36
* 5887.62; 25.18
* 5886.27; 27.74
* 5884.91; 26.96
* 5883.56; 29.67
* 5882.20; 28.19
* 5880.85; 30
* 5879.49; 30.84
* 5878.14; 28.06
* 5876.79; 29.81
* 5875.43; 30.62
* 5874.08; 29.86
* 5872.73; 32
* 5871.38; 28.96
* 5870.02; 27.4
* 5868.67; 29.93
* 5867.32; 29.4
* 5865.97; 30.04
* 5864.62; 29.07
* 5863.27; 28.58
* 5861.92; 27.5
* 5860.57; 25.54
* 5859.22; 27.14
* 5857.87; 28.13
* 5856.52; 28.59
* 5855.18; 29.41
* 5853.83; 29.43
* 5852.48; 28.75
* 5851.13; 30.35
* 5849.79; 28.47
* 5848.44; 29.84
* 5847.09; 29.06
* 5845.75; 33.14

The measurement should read 30.39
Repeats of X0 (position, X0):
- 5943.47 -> 31.38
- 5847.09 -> 29.06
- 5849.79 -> 28.47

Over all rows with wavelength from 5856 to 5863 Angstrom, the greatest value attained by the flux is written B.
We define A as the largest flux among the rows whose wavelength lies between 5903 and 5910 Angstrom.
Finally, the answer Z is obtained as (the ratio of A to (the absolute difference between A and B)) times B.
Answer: 379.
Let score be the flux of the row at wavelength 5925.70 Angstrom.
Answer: 32.92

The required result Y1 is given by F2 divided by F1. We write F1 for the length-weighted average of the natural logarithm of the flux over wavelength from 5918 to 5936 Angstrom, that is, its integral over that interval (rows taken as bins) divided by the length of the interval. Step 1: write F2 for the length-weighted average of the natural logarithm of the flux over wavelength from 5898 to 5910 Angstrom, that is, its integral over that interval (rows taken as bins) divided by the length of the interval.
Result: 0.969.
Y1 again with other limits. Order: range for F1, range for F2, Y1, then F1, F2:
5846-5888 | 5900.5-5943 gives 1.010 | 3.36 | 3.40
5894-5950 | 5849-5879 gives 0.997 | 3.38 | 3.37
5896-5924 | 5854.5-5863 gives 0.990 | 3.36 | 3.32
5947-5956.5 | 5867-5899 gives 0.973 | 3.40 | 3.31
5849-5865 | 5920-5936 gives 1.021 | 3.35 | 3.42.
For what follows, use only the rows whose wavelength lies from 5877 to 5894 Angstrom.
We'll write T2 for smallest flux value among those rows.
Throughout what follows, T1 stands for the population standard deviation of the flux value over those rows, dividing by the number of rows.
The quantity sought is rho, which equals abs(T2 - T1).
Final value 19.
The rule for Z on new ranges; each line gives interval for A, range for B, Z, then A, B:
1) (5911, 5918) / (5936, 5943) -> 593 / 33.38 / 31.6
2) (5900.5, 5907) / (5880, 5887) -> 1008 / 30.92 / 30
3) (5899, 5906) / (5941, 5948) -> 290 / 28.53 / 31.64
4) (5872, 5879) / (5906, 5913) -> 1496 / 32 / 31.33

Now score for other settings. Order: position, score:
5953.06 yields 28.77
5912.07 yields 31.33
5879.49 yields 30.84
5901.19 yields 25.28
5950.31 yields 29.65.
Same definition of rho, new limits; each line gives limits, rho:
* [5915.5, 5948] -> 26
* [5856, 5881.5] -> 24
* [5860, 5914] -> 20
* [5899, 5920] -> 20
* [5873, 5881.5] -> 27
